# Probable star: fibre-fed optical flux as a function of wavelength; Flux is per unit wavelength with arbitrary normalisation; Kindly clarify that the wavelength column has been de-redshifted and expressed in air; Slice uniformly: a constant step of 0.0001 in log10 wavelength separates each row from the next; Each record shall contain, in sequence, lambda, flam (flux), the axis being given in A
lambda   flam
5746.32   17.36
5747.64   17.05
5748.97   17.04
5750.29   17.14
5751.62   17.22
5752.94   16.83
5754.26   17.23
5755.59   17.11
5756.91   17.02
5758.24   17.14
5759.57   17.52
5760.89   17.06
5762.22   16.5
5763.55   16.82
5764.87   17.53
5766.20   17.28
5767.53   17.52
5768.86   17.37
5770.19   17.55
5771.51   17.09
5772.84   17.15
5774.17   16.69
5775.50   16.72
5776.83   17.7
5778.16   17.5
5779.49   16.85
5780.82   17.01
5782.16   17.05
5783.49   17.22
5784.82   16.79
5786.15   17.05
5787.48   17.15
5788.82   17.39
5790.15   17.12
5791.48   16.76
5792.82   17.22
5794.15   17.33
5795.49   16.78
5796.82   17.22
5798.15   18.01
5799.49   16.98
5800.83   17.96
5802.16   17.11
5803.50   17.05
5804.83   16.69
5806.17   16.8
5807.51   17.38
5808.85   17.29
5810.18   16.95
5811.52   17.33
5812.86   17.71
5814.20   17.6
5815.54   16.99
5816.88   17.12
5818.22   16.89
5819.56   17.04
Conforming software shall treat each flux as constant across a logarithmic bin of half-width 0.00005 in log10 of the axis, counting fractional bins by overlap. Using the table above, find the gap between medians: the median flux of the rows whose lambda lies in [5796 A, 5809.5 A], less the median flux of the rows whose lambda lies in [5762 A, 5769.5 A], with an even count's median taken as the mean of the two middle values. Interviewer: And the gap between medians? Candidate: -0.16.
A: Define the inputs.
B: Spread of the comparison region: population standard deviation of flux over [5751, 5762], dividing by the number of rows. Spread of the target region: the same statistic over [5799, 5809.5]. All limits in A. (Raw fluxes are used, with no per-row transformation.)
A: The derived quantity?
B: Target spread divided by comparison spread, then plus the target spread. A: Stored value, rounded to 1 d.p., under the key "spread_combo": 2.4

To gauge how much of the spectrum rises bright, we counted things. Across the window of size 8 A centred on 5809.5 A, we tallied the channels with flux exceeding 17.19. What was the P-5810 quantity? 4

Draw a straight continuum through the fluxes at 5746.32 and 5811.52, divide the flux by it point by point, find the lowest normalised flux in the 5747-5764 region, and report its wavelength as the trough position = 5762.22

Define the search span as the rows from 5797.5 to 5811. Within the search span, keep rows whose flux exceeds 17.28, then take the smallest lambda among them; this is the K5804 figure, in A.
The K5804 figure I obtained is 5798.15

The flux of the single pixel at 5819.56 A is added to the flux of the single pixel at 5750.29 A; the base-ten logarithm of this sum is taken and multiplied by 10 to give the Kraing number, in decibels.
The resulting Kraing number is 15.34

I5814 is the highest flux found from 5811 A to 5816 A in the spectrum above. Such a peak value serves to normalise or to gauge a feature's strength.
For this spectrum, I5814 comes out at 17.71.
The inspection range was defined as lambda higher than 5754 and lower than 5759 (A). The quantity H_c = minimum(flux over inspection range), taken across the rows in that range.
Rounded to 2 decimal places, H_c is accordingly 17.02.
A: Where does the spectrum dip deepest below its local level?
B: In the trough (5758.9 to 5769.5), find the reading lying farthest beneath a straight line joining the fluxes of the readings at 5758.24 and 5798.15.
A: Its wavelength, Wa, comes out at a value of 5762.22 A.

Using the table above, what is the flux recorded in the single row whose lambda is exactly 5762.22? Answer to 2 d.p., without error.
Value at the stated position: 16.50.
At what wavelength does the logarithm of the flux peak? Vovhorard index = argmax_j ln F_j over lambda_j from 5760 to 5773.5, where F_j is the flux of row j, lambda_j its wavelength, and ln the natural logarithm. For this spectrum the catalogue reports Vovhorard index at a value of 5770.19 A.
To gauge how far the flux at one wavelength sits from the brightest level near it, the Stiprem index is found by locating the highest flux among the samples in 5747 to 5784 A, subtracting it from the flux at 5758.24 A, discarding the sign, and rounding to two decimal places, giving 0.56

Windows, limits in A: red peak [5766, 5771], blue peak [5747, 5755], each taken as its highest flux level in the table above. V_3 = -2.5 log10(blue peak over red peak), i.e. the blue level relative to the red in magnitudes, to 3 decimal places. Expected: 0.020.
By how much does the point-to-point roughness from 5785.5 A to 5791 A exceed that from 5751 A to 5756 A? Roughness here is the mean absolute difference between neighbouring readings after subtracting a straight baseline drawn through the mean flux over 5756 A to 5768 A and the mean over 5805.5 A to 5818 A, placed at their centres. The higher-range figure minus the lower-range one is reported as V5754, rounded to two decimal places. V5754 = -0.10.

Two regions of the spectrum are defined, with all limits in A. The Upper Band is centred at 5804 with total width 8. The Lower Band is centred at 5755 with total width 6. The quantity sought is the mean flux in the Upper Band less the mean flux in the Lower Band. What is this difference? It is 0.1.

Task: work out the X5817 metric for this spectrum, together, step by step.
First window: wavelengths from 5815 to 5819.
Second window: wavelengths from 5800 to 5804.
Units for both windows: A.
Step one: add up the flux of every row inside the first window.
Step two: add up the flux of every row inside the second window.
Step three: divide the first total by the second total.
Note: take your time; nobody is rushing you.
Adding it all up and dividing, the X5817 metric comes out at 0.979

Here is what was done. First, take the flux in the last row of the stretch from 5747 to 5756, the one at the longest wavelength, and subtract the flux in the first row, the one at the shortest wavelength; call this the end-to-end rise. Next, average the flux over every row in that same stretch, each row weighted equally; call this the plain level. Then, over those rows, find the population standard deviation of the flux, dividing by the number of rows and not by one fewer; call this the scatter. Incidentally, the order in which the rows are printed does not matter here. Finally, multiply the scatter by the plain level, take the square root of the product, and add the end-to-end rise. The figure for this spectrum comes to 1.53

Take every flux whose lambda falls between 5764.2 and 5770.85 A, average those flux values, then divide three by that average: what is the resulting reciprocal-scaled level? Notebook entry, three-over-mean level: 0.172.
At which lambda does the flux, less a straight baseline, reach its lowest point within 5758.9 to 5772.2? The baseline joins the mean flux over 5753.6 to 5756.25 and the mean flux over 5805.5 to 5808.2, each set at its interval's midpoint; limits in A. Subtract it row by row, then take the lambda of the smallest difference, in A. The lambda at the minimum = 5762.22 A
